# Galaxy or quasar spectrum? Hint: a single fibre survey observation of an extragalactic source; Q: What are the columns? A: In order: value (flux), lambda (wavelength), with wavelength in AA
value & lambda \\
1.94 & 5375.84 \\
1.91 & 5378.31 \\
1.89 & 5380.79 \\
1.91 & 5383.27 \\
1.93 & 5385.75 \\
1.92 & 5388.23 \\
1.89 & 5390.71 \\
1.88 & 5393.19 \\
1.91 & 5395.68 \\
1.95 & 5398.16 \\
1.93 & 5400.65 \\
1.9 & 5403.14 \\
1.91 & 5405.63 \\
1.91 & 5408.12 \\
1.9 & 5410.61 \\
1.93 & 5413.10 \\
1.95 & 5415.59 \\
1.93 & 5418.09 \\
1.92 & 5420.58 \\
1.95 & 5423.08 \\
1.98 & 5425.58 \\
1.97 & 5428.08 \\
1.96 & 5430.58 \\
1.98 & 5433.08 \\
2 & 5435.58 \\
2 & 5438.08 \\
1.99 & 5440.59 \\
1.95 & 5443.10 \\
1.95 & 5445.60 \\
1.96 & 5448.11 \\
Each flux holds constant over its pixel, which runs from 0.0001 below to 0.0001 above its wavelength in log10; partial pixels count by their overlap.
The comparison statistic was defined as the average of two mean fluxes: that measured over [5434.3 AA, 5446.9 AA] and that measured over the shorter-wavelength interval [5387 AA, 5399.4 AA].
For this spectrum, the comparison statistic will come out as 1.94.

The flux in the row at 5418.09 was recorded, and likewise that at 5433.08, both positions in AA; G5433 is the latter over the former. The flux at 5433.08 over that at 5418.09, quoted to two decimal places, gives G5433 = 1.03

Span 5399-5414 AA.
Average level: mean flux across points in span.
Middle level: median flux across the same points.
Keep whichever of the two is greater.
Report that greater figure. 1.91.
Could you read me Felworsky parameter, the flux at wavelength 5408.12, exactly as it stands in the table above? 1.91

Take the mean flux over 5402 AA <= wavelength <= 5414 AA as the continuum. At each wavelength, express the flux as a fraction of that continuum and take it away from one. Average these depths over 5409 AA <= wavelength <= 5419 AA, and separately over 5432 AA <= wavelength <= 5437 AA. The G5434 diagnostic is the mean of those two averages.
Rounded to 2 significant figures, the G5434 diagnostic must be -0.026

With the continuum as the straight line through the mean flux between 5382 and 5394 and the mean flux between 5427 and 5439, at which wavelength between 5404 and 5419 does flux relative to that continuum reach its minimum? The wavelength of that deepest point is 5410.61 AA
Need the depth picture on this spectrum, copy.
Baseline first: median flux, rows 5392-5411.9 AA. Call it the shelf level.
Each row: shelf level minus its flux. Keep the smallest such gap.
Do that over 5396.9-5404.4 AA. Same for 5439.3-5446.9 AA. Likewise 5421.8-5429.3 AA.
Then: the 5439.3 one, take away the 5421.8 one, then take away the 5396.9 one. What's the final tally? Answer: 0.030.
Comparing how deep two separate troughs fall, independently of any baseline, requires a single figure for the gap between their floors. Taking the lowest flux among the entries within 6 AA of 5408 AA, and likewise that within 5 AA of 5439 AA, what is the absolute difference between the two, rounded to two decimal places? 0.05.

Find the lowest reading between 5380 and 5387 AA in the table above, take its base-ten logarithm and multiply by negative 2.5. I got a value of -0.691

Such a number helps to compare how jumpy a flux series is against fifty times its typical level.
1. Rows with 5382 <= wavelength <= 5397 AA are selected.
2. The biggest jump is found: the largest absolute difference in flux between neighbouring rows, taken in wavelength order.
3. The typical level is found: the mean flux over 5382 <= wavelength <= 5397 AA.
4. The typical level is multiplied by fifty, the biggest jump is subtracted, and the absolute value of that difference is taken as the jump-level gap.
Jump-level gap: 95.3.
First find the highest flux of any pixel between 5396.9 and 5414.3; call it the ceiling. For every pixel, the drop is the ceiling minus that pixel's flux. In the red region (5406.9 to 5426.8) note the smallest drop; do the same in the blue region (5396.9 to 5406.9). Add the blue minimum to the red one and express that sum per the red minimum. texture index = 1.00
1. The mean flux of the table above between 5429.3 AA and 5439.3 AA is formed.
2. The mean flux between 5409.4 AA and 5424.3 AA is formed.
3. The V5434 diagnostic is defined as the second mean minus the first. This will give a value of -0.06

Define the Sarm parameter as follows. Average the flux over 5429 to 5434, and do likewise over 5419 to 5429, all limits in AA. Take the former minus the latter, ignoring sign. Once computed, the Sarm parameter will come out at 0.02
